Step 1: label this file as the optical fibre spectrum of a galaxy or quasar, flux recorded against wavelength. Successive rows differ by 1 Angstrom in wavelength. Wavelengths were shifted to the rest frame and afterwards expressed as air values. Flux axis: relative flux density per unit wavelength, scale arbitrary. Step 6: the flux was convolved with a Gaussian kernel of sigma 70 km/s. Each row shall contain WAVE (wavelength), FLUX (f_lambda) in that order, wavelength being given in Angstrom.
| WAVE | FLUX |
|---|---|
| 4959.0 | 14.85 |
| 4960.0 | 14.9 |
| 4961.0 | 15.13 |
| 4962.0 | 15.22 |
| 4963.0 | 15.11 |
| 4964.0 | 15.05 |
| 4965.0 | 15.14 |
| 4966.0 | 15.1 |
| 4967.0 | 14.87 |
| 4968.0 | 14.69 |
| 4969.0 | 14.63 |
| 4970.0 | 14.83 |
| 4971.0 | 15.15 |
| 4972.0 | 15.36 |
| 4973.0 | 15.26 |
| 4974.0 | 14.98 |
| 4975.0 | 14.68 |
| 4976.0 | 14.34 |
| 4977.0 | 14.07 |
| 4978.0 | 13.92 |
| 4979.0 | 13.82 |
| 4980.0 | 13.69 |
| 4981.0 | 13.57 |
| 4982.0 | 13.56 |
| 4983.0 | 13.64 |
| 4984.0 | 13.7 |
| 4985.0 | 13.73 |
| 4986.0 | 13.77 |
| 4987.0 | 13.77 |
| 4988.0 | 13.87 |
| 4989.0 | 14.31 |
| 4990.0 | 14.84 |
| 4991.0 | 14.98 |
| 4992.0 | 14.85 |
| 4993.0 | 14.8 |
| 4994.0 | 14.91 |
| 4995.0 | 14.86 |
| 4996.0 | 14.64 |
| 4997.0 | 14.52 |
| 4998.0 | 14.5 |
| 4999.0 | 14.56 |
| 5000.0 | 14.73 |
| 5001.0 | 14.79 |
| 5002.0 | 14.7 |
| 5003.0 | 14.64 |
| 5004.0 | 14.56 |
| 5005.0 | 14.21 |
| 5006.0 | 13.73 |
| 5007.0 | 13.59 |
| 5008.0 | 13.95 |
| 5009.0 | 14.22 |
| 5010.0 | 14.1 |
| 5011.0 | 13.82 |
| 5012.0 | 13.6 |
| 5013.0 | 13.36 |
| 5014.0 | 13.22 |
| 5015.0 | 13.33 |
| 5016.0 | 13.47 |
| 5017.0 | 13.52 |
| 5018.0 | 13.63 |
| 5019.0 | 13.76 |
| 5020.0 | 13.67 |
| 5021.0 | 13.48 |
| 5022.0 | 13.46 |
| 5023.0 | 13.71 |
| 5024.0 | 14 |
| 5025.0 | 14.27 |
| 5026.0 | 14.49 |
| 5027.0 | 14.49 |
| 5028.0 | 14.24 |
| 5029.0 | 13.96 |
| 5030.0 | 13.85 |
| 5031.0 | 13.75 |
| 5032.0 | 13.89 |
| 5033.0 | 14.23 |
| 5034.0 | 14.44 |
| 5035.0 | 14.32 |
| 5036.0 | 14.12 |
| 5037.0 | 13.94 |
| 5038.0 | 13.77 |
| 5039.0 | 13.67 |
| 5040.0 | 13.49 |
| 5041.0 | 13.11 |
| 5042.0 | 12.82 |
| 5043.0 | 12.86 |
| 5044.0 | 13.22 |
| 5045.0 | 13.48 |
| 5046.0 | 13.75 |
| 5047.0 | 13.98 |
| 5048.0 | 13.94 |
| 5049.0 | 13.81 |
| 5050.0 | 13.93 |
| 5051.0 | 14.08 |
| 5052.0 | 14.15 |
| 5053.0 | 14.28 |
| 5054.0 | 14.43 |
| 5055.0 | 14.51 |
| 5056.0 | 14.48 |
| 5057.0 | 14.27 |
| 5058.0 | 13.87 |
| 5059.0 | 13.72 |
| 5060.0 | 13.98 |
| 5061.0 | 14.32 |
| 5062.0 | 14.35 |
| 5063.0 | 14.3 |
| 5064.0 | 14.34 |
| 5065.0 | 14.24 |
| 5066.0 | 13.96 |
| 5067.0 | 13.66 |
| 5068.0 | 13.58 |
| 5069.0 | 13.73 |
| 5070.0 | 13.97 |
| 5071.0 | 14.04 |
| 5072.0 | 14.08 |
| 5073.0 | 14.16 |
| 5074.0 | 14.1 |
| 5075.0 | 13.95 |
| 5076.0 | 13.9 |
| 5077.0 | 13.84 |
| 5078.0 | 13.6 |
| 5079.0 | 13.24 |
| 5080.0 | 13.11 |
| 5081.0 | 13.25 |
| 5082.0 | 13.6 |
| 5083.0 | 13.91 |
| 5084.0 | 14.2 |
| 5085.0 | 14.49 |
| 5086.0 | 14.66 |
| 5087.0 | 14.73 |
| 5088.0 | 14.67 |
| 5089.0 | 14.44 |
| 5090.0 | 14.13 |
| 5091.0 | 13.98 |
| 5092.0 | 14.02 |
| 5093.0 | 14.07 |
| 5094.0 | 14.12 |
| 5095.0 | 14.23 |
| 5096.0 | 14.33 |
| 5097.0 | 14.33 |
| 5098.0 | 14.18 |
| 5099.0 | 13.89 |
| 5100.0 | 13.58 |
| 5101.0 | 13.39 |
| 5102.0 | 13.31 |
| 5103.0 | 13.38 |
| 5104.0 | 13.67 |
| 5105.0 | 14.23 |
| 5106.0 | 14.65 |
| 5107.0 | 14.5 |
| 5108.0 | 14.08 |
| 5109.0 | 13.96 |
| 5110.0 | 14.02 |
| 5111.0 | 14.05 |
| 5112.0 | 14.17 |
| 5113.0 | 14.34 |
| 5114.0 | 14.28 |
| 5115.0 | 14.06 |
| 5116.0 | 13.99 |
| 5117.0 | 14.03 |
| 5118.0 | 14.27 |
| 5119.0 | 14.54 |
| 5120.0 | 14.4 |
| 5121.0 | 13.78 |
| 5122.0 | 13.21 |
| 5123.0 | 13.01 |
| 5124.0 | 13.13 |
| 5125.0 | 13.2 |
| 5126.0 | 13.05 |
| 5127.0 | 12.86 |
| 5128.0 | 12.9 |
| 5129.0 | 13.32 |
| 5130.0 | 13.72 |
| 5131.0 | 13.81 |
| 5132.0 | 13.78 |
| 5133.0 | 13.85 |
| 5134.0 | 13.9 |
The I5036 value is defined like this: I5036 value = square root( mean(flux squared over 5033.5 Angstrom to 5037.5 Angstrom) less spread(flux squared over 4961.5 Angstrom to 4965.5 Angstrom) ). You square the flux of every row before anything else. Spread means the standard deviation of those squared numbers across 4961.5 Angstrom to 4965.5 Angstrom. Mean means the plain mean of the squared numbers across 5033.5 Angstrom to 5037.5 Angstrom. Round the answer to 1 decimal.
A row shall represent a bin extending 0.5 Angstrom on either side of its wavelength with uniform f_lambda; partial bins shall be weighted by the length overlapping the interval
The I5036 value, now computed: 14.1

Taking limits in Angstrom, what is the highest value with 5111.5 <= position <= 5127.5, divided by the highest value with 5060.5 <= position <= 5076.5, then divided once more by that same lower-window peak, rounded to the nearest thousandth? 0.071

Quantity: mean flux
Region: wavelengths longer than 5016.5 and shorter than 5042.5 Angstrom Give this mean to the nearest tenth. 13.8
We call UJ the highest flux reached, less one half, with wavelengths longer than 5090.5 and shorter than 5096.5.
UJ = 13.8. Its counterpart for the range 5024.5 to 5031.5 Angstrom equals 14.0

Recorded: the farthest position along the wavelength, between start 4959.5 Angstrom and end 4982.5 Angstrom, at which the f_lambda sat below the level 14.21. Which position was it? 4982.0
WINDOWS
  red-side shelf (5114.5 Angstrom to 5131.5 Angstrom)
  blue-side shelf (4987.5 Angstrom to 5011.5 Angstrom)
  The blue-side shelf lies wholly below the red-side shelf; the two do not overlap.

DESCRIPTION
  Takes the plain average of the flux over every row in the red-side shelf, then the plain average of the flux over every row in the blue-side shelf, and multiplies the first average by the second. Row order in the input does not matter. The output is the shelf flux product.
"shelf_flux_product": 197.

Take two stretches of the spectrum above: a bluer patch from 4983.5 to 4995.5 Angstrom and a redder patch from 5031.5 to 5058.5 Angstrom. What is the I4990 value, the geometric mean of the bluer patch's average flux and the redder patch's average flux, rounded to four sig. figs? 14.12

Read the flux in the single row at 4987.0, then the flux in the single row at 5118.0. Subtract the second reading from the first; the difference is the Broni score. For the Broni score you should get -0.5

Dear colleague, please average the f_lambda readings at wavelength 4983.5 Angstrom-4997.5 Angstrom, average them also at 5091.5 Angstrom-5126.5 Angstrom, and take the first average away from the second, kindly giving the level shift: -0.5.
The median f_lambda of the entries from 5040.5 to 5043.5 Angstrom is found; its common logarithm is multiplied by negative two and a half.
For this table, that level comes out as -2.77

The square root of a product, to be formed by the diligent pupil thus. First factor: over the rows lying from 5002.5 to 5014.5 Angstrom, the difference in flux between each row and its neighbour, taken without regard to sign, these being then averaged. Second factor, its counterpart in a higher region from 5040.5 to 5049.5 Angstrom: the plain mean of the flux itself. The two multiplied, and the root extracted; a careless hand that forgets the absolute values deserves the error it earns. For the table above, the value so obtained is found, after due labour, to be 1.81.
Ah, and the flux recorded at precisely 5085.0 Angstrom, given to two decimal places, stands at 14.49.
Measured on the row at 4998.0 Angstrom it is 14.50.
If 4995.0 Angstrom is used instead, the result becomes 14.86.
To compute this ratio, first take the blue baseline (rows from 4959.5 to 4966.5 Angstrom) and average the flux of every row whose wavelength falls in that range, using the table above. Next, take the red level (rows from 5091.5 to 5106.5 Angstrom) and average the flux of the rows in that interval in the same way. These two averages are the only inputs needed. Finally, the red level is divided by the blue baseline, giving 0.92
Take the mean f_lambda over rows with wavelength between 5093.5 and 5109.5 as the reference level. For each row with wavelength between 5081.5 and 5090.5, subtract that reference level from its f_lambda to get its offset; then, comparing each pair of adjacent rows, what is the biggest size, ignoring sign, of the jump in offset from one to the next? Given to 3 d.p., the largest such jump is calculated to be 0.310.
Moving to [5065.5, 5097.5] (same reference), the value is 0.360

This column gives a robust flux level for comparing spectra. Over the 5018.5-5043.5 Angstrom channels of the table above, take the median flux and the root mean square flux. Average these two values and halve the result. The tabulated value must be 6.92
